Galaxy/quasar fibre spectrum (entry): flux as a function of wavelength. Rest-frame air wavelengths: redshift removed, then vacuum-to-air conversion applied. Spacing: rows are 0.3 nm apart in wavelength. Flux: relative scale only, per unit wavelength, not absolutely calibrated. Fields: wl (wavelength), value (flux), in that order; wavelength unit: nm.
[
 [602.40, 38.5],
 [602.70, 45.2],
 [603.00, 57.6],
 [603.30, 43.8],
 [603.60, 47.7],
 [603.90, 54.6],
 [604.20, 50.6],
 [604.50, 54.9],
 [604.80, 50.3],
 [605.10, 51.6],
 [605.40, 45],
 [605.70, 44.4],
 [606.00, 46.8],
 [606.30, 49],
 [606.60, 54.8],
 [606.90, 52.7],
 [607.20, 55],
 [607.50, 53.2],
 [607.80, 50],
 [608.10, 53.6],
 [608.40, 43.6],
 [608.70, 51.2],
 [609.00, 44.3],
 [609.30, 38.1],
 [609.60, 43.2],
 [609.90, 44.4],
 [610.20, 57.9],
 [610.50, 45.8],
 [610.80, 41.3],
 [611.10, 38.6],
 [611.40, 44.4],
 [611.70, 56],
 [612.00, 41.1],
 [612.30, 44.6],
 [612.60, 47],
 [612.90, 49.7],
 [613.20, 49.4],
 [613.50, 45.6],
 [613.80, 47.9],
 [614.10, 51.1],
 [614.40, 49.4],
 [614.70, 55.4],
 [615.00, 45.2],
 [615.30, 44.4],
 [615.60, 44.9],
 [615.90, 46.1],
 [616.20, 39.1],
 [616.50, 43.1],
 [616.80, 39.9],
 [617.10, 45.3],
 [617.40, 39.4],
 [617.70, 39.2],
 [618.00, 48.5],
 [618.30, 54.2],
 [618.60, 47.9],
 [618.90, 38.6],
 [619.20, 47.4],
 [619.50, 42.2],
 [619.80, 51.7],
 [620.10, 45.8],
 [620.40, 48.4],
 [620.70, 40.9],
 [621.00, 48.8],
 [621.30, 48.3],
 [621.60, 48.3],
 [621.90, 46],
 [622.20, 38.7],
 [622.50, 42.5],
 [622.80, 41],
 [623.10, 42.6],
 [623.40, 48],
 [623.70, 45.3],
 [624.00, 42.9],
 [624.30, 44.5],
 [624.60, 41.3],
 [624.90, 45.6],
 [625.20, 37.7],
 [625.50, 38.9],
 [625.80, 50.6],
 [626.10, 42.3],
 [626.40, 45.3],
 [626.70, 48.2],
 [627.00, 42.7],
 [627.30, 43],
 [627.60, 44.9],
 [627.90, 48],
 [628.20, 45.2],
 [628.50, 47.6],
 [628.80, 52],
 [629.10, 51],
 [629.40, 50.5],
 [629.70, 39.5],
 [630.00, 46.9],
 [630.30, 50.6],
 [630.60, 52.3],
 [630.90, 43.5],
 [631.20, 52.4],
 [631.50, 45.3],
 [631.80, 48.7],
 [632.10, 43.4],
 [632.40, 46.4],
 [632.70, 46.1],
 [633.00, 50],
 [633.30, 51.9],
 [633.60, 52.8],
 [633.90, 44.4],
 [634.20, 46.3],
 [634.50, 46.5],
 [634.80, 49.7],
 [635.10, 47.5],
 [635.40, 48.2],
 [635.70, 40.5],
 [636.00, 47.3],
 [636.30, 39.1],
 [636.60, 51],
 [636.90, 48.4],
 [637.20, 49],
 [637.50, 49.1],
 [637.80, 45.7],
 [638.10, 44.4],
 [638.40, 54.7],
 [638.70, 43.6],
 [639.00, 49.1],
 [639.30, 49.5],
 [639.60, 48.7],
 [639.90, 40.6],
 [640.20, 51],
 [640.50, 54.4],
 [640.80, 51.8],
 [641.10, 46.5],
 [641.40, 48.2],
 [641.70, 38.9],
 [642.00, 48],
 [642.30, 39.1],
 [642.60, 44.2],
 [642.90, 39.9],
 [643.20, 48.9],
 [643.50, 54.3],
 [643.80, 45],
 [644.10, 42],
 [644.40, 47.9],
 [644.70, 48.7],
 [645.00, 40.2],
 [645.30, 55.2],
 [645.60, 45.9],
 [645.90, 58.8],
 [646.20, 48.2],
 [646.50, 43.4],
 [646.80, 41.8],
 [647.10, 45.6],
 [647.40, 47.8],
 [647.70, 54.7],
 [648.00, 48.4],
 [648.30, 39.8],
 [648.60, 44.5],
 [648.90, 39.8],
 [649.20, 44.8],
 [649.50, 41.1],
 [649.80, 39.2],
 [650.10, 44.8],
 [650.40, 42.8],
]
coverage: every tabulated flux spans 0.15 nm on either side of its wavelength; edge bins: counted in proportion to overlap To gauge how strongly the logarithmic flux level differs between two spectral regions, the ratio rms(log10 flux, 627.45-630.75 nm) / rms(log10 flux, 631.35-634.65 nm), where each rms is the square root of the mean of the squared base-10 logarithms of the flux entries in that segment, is 1.00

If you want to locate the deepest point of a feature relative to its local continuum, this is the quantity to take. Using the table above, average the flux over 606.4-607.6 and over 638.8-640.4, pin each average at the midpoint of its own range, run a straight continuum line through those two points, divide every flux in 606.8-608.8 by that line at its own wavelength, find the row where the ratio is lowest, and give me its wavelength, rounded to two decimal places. 608.40 nm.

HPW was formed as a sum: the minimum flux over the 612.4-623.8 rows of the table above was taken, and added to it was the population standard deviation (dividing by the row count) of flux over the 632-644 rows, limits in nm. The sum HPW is 42.8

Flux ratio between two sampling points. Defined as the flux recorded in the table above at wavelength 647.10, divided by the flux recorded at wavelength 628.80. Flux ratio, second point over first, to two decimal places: 0.88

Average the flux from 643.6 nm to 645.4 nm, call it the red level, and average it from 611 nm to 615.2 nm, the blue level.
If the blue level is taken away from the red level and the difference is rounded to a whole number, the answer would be -1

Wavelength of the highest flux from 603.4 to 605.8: 604.50 nm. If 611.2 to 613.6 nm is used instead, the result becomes 611.70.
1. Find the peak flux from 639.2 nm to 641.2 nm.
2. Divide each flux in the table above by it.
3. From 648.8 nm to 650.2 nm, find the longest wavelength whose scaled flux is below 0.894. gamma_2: 650.10 nm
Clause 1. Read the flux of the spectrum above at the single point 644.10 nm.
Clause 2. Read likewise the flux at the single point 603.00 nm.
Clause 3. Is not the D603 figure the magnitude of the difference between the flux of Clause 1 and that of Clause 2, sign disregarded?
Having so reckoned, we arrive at 16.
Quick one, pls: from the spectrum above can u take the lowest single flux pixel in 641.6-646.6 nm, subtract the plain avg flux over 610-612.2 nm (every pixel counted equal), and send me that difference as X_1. -7.5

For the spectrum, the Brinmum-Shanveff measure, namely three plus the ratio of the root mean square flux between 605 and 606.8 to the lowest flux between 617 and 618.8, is 4.24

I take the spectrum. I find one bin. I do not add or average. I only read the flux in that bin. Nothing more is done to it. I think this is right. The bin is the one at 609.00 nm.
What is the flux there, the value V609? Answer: 44.3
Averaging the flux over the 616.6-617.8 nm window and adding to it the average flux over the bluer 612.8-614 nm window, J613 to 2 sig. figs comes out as 89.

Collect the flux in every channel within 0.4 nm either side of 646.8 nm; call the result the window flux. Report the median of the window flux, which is 43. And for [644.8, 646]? 51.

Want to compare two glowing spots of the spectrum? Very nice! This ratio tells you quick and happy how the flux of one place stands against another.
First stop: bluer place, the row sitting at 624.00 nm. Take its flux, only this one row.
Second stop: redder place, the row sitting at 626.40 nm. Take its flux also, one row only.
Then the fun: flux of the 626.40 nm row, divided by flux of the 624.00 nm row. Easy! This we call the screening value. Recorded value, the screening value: 1.06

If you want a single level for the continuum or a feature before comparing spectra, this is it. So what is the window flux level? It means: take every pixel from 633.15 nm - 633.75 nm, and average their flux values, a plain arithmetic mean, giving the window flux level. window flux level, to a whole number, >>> 52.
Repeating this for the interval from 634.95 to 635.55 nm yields 48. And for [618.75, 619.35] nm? 43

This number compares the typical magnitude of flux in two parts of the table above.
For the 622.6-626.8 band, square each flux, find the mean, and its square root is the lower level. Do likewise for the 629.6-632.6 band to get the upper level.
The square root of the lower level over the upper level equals 0.97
